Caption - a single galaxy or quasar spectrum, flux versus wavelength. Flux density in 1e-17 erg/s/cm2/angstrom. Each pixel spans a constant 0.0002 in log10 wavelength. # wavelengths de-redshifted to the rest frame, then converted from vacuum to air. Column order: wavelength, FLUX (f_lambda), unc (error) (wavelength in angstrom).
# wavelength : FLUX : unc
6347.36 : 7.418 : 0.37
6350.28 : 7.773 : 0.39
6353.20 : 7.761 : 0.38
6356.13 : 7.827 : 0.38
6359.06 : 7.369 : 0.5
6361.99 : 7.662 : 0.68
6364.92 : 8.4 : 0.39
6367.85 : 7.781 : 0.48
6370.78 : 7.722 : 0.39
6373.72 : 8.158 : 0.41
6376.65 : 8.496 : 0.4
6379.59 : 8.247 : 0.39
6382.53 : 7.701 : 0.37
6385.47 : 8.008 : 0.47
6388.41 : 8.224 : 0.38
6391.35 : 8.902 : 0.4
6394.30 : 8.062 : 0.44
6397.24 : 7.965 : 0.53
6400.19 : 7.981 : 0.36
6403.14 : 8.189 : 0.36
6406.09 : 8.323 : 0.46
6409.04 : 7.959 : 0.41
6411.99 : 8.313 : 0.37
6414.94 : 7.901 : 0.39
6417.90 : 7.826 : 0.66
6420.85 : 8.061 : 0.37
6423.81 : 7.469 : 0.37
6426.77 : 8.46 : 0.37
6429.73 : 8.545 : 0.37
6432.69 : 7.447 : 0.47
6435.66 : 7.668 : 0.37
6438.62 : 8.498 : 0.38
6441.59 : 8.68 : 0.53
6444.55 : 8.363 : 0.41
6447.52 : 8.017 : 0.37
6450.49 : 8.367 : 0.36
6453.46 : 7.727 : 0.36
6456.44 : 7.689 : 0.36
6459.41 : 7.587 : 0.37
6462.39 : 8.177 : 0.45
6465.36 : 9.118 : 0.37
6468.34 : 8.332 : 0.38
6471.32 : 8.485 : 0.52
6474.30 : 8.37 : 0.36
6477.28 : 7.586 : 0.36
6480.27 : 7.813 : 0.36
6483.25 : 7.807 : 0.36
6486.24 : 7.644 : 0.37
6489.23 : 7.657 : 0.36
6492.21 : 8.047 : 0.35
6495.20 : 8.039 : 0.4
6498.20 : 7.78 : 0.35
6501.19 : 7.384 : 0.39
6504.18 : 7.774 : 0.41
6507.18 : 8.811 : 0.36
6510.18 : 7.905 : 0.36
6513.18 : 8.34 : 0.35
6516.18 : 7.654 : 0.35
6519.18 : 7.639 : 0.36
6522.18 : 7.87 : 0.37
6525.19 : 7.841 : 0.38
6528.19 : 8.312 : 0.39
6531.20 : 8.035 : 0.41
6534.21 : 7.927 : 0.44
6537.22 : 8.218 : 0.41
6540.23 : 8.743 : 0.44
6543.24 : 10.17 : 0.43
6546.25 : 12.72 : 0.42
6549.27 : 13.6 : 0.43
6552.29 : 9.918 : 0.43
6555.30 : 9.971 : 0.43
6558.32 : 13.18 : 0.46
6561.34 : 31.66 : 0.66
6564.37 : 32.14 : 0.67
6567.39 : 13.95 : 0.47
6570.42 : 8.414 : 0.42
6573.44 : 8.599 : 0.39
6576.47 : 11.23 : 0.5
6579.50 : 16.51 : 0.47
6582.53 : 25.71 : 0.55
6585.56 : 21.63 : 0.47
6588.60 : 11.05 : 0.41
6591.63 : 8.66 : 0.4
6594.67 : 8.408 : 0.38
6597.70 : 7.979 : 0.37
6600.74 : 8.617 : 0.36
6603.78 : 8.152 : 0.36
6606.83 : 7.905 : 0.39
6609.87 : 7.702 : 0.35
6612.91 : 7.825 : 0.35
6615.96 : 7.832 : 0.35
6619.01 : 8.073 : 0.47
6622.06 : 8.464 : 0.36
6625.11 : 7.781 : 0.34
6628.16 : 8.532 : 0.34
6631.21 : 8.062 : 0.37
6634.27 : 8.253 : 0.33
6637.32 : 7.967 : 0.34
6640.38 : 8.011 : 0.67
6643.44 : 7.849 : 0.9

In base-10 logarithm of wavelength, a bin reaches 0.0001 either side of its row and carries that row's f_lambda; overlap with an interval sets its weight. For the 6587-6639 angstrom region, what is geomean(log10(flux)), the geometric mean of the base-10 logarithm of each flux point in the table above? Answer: 0.92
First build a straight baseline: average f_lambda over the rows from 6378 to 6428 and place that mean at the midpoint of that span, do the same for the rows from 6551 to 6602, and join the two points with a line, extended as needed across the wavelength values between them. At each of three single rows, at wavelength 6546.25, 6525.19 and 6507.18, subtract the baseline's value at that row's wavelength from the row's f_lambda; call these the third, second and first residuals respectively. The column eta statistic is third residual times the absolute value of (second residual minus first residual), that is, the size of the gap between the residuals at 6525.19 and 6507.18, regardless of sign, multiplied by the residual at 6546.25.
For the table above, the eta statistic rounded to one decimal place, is -1.2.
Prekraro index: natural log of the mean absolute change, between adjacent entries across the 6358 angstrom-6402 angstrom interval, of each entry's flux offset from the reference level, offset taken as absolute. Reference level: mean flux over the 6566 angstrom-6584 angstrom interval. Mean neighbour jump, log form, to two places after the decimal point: -0.95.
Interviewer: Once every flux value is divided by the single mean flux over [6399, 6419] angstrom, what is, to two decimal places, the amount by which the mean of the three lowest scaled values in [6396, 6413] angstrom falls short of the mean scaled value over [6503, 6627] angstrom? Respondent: 0.38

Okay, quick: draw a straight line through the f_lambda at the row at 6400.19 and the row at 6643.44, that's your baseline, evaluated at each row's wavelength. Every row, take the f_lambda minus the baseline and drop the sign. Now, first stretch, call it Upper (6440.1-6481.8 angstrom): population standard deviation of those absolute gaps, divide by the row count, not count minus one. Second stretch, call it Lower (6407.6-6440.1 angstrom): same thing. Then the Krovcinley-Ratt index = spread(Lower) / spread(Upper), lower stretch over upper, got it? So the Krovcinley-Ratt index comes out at 0.76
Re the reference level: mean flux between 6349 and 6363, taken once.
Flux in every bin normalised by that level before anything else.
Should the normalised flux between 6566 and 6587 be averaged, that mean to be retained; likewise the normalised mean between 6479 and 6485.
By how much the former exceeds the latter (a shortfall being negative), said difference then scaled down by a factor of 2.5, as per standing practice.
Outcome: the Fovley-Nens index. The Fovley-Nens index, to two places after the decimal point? 0.38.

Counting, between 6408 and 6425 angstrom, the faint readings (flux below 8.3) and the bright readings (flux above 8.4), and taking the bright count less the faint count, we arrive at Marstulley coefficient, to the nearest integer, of -5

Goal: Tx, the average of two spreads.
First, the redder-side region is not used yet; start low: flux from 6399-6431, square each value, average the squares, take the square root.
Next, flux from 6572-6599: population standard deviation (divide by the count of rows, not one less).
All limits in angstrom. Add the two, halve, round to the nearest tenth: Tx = 7.1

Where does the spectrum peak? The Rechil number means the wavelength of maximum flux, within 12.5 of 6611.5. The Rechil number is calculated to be 6600.74 angstrom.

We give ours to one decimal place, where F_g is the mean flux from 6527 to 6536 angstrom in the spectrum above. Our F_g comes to 8.1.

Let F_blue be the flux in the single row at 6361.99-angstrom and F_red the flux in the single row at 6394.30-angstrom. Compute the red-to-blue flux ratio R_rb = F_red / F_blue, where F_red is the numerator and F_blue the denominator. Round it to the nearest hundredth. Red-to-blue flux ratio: 1.05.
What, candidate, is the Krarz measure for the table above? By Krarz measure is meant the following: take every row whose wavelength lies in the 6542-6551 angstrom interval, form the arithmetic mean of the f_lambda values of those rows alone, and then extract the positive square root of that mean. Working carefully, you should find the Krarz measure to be 3.49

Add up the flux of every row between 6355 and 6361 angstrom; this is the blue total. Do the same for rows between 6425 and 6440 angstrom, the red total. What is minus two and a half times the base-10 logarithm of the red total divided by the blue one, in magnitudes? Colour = -1.1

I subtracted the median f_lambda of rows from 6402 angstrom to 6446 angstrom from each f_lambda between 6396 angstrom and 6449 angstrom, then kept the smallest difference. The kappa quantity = -0.74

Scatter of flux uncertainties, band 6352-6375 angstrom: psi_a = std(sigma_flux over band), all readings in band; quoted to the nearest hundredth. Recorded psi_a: 0.10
